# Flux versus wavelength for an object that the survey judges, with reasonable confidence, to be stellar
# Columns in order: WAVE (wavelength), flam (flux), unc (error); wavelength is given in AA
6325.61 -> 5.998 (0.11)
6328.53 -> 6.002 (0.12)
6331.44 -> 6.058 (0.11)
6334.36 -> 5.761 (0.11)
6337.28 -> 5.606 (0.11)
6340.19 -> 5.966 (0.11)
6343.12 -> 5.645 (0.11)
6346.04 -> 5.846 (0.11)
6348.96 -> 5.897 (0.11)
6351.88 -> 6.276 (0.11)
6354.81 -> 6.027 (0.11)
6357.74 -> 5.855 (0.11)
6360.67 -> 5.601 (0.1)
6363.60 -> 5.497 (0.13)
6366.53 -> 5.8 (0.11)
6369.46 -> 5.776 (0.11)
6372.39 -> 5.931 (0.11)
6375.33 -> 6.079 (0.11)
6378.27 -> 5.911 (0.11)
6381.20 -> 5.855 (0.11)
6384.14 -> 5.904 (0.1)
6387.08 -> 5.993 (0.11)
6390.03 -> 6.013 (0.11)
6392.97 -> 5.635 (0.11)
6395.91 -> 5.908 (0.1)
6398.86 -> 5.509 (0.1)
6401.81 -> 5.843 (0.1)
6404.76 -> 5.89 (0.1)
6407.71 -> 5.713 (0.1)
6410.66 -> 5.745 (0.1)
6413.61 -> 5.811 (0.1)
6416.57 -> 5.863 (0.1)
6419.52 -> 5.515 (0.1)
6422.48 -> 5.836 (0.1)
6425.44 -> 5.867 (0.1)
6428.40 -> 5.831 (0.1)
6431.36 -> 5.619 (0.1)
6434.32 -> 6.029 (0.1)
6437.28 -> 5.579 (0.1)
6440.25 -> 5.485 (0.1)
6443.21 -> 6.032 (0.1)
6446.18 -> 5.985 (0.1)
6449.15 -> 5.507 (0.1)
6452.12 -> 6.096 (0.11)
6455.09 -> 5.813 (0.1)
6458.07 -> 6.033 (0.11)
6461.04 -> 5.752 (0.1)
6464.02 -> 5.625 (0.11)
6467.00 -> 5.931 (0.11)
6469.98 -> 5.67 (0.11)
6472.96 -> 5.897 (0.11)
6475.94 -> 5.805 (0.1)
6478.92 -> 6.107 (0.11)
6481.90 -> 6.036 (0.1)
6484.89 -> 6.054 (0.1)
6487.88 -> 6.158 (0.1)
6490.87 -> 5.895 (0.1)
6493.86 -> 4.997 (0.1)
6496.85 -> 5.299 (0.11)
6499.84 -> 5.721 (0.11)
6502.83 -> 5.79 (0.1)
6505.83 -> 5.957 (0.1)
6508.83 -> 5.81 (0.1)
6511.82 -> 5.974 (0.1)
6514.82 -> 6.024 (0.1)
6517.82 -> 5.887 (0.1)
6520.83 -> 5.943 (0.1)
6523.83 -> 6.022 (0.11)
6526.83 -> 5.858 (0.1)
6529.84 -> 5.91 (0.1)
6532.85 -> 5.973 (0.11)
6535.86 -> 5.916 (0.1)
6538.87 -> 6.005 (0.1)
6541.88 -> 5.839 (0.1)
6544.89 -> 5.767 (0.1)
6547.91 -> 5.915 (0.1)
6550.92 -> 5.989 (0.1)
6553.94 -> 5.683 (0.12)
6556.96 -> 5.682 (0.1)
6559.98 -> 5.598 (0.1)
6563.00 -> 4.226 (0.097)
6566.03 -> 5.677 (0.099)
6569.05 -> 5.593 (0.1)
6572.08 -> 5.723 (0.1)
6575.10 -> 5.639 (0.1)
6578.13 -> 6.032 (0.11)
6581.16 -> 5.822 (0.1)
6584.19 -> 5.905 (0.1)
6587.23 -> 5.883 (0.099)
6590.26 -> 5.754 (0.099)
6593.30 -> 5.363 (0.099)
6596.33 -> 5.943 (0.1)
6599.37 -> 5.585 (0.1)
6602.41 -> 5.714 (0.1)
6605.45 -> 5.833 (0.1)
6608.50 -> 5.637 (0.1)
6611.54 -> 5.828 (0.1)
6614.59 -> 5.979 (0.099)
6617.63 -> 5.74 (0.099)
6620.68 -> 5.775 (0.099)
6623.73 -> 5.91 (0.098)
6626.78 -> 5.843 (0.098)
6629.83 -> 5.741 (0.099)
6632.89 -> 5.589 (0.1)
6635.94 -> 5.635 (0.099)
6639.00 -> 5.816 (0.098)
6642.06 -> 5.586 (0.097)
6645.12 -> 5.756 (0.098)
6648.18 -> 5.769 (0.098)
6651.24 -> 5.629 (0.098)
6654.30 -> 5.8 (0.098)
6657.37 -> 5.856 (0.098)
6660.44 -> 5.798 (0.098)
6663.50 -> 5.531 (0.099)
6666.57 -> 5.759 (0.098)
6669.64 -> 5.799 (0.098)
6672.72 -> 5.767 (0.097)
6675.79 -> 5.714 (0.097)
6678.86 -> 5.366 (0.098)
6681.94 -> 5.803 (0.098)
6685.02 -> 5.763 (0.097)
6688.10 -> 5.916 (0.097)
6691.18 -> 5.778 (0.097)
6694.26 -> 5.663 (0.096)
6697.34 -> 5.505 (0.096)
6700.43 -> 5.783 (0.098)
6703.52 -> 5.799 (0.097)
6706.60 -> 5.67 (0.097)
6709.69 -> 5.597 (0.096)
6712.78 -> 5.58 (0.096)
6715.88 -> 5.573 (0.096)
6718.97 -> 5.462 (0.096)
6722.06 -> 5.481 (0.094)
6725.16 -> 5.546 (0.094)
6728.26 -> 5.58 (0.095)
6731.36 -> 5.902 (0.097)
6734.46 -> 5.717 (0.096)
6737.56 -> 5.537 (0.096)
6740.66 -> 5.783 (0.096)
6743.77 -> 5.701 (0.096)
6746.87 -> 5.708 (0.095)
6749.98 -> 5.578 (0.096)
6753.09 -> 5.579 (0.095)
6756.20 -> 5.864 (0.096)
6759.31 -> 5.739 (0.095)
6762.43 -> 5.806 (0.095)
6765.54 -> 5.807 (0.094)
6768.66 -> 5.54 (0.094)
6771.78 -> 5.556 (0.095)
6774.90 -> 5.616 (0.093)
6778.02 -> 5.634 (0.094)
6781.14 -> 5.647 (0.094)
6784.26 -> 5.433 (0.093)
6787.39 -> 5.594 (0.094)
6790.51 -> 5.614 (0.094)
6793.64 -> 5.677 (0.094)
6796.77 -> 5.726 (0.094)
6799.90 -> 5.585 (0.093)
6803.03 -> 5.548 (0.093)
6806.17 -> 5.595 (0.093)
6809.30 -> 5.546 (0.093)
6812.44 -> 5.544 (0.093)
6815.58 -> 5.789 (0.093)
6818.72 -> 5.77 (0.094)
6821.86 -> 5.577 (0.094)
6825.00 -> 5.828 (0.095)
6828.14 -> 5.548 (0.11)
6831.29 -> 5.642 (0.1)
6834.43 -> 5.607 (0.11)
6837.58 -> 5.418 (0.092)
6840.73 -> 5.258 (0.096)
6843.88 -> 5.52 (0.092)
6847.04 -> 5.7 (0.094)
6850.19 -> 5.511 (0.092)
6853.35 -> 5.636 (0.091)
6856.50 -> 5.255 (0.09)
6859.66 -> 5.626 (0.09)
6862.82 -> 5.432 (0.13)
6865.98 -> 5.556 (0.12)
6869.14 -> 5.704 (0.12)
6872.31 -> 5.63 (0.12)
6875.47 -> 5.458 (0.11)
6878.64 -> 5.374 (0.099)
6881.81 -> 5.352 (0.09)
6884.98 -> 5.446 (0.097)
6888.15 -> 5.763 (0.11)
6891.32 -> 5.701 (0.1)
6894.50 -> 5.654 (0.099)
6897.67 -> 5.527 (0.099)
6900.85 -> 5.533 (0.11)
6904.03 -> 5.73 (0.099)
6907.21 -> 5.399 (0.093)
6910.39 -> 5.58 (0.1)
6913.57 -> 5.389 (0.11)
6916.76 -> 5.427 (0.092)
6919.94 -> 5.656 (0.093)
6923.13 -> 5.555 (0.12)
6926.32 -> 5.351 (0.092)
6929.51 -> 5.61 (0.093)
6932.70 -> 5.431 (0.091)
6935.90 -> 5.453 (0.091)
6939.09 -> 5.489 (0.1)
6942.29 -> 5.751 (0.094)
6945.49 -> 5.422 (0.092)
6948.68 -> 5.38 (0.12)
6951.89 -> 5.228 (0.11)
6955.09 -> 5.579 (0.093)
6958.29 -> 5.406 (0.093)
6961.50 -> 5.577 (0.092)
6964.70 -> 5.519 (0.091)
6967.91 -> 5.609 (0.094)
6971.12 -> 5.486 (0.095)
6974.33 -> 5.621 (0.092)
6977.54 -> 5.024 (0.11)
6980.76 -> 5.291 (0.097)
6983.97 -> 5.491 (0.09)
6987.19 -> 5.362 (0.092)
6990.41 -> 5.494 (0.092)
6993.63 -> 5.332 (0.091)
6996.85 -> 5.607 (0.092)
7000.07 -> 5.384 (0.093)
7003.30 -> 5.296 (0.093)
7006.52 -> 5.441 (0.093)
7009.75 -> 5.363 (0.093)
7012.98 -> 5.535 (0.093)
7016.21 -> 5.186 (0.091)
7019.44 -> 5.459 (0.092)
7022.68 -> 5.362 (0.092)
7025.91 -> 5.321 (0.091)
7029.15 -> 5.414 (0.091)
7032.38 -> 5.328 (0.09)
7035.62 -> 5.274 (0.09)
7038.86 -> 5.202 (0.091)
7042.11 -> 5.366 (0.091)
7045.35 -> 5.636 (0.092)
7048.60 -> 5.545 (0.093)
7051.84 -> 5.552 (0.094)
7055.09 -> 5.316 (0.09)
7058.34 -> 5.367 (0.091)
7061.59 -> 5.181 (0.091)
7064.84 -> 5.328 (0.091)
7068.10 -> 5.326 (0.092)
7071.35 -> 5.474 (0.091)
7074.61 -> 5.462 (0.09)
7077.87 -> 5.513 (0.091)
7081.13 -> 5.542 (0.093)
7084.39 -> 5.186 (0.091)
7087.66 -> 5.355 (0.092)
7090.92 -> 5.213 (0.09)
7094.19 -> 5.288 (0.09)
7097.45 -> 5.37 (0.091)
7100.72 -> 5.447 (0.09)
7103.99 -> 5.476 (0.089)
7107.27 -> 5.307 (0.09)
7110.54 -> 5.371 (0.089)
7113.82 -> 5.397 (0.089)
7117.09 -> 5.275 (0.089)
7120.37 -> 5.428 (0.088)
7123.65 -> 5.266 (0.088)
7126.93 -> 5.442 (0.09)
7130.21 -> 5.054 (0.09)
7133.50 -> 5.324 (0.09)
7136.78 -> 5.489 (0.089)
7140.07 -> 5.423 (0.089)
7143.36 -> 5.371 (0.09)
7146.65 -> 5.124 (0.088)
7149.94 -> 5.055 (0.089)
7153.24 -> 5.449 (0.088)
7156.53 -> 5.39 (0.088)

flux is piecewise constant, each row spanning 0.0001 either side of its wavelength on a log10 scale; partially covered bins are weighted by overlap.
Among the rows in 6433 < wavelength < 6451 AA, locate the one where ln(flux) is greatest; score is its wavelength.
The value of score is 6443.21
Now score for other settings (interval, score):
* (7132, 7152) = 7136.78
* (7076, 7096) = 7081.13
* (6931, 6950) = 6942.29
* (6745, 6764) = 6756.20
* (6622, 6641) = 6623.73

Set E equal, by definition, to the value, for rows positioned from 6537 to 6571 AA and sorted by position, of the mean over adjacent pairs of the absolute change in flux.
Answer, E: 0.38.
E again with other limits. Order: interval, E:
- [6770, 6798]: 0.07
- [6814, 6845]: 0.16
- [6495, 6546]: 0.12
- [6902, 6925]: 0.18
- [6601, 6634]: 0.14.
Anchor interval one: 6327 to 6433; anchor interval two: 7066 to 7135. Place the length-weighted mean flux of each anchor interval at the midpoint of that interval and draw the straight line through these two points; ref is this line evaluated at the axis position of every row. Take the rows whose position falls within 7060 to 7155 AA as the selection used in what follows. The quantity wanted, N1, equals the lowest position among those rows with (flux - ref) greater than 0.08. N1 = 7071.35 AA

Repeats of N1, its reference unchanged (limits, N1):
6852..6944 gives 6853.35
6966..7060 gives 6967.91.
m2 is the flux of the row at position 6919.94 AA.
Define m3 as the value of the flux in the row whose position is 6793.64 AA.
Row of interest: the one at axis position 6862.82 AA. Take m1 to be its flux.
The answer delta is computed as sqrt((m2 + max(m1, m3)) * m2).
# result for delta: 8.0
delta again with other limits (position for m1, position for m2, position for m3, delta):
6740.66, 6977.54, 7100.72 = 7.4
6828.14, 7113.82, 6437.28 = 7.7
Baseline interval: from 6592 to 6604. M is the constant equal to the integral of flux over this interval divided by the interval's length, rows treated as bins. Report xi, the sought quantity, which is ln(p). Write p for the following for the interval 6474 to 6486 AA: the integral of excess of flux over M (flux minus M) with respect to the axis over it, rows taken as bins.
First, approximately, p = 4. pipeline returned 1.4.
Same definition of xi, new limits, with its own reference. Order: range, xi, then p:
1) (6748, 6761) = -0.9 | 0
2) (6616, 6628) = 0.6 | 2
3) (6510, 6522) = 1.3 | 4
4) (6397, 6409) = 0.0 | 1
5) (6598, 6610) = -0.9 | 0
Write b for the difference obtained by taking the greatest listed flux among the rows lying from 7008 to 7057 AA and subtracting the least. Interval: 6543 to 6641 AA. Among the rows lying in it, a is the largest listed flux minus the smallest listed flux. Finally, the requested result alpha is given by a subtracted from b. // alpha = -1.4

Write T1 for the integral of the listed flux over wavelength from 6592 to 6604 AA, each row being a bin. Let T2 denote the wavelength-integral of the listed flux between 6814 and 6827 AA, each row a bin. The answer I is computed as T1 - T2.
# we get -6.6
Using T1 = 67.9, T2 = 74.6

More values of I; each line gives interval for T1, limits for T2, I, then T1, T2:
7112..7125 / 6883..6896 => -3.7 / 69.5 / 73.2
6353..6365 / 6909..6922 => -2.6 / 69.1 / 71.7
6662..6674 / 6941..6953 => 3.2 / 68.5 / 65.3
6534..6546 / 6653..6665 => 1.7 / 70.7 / 68.9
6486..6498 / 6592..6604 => -0.6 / 67.3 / 67.9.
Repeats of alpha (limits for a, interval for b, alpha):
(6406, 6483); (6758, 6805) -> -0.2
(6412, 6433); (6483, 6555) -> 0.8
